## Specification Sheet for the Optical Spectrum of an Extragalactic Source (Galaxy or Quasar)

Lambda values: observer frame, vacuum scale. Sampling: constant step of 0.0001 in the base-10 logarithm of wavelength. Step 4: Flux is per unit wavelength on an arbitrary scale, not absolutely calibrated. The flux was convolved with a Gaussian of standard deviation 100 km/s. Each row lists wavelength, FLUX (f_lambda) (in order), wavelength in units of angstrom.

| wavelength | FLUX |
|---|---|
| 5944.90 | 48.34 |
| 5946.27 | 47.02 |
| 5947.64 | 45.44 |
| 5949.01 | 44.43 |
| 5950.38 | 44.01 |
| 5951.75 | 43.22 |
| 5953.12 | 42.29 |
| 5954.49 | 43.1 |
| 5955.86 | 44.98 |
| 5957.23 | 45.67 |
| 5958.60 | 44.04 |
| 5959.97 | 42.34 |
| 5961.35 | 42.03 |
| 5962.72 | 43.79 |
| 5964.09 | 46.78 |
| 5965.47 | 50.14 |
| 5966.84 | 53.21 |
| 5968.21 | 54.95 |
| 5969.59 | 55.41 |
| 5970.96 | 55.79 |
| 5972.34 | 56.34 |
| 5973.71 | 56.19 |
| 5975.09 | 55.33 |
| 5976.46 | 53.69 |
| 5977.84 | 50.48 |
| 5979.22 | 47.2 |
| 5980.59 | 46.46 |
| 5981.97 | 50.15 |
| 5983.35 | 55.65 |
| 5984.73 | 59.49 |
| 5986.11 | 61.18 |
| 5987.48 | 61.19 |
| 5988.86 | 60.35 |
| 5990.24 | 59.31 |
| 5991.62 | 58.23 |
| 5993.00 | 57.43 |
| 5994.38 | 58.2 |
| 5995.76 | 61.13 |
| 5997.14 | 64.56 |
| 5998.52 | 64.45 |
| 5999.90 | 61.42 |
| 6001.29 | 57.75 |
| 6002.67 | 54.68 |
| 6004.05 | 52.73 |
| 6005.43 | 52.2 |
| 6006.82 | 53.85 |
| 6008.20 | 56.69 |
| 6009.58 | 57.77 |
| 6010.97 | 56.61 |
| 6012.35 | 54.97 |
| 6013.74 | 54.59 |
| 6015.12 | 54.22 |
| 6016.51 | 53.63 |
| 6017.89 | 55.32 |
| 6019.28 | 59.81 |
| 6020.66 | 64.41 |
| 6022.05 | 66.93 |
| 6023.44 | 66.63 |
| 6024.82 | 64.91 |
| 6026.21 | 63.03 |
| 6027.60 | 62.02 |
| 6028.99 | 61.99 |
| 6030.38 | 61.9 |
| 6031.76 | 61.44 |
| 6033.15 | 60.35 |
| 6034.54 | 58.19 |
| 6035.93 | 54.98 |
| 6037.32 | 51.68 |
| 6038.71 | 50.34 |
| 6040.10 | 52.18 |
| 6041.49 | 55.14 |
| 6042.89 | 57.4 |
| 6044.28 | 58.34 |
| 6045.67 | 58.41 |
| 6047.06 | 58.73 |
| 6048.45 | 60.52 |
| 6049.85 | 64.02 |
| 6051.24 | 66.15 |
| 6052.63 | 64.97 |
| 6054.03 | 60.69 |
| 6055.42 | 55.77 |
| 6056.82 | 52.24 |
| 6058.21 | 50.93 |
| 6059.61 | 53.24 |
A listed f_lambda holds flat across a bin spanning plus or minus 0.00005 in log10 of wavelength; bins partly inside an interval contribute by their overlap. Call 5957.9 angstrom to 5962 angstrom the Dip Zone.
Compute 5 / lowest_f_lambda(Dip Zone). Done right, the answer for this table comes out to 0.119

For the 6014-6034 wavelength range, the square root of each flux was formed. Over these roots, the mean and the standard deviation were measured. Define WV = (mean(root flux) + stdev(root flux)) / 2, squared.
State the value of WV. 16.3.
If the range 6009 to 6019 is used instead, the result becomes 14.2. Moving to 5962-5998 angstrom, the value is 15.1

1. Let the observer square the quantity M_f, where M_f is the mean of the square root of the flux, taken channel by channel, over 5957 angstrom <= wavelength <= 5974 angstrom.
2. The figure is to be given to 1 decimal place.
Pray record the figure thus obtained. 49.6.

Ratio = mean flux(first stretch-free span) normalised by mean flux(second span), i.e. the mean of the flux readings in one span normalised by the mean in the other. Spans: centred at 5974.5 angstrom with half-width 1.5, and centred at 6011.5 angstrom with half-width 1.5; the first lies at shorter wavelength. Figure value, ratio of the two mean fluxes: 1.00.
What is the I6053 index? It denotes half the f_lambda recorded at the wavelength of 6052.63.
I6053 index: 32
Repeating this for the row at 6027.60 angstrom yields 31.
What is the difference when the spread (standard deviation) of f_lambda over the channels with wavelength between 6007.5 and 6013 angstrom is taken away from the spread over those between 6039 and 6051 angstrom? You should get 2.3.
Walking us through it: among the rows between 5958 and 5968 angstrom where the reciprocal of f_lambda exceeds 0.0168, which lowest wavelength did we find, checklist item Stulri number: 5958.60 angstrom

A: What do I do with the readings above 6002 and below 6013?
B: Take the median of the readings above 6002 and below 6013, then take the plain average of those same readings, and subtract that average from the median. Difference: -0.1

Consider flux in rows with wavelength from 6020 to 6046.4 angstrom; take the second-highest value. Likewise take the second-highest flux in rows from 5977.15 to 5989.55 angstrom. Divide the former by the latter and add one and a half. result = 2.59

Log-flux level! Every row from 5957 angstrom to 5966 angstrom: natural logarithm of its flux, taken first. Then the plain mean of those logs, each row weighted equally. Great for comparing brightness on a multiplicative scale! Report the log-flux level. 3.80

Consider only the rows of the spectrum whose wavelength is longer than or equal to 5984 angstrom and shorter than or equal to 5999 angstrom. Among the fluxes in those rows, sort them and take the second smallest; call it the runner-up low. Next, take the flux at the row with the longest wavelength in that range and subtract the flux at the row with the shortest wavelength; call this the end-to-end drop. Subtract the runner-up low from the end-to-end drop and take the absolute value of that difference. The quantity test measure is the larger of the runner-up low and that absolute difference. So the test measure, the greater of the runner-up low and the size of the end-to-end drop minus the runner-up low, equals 58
